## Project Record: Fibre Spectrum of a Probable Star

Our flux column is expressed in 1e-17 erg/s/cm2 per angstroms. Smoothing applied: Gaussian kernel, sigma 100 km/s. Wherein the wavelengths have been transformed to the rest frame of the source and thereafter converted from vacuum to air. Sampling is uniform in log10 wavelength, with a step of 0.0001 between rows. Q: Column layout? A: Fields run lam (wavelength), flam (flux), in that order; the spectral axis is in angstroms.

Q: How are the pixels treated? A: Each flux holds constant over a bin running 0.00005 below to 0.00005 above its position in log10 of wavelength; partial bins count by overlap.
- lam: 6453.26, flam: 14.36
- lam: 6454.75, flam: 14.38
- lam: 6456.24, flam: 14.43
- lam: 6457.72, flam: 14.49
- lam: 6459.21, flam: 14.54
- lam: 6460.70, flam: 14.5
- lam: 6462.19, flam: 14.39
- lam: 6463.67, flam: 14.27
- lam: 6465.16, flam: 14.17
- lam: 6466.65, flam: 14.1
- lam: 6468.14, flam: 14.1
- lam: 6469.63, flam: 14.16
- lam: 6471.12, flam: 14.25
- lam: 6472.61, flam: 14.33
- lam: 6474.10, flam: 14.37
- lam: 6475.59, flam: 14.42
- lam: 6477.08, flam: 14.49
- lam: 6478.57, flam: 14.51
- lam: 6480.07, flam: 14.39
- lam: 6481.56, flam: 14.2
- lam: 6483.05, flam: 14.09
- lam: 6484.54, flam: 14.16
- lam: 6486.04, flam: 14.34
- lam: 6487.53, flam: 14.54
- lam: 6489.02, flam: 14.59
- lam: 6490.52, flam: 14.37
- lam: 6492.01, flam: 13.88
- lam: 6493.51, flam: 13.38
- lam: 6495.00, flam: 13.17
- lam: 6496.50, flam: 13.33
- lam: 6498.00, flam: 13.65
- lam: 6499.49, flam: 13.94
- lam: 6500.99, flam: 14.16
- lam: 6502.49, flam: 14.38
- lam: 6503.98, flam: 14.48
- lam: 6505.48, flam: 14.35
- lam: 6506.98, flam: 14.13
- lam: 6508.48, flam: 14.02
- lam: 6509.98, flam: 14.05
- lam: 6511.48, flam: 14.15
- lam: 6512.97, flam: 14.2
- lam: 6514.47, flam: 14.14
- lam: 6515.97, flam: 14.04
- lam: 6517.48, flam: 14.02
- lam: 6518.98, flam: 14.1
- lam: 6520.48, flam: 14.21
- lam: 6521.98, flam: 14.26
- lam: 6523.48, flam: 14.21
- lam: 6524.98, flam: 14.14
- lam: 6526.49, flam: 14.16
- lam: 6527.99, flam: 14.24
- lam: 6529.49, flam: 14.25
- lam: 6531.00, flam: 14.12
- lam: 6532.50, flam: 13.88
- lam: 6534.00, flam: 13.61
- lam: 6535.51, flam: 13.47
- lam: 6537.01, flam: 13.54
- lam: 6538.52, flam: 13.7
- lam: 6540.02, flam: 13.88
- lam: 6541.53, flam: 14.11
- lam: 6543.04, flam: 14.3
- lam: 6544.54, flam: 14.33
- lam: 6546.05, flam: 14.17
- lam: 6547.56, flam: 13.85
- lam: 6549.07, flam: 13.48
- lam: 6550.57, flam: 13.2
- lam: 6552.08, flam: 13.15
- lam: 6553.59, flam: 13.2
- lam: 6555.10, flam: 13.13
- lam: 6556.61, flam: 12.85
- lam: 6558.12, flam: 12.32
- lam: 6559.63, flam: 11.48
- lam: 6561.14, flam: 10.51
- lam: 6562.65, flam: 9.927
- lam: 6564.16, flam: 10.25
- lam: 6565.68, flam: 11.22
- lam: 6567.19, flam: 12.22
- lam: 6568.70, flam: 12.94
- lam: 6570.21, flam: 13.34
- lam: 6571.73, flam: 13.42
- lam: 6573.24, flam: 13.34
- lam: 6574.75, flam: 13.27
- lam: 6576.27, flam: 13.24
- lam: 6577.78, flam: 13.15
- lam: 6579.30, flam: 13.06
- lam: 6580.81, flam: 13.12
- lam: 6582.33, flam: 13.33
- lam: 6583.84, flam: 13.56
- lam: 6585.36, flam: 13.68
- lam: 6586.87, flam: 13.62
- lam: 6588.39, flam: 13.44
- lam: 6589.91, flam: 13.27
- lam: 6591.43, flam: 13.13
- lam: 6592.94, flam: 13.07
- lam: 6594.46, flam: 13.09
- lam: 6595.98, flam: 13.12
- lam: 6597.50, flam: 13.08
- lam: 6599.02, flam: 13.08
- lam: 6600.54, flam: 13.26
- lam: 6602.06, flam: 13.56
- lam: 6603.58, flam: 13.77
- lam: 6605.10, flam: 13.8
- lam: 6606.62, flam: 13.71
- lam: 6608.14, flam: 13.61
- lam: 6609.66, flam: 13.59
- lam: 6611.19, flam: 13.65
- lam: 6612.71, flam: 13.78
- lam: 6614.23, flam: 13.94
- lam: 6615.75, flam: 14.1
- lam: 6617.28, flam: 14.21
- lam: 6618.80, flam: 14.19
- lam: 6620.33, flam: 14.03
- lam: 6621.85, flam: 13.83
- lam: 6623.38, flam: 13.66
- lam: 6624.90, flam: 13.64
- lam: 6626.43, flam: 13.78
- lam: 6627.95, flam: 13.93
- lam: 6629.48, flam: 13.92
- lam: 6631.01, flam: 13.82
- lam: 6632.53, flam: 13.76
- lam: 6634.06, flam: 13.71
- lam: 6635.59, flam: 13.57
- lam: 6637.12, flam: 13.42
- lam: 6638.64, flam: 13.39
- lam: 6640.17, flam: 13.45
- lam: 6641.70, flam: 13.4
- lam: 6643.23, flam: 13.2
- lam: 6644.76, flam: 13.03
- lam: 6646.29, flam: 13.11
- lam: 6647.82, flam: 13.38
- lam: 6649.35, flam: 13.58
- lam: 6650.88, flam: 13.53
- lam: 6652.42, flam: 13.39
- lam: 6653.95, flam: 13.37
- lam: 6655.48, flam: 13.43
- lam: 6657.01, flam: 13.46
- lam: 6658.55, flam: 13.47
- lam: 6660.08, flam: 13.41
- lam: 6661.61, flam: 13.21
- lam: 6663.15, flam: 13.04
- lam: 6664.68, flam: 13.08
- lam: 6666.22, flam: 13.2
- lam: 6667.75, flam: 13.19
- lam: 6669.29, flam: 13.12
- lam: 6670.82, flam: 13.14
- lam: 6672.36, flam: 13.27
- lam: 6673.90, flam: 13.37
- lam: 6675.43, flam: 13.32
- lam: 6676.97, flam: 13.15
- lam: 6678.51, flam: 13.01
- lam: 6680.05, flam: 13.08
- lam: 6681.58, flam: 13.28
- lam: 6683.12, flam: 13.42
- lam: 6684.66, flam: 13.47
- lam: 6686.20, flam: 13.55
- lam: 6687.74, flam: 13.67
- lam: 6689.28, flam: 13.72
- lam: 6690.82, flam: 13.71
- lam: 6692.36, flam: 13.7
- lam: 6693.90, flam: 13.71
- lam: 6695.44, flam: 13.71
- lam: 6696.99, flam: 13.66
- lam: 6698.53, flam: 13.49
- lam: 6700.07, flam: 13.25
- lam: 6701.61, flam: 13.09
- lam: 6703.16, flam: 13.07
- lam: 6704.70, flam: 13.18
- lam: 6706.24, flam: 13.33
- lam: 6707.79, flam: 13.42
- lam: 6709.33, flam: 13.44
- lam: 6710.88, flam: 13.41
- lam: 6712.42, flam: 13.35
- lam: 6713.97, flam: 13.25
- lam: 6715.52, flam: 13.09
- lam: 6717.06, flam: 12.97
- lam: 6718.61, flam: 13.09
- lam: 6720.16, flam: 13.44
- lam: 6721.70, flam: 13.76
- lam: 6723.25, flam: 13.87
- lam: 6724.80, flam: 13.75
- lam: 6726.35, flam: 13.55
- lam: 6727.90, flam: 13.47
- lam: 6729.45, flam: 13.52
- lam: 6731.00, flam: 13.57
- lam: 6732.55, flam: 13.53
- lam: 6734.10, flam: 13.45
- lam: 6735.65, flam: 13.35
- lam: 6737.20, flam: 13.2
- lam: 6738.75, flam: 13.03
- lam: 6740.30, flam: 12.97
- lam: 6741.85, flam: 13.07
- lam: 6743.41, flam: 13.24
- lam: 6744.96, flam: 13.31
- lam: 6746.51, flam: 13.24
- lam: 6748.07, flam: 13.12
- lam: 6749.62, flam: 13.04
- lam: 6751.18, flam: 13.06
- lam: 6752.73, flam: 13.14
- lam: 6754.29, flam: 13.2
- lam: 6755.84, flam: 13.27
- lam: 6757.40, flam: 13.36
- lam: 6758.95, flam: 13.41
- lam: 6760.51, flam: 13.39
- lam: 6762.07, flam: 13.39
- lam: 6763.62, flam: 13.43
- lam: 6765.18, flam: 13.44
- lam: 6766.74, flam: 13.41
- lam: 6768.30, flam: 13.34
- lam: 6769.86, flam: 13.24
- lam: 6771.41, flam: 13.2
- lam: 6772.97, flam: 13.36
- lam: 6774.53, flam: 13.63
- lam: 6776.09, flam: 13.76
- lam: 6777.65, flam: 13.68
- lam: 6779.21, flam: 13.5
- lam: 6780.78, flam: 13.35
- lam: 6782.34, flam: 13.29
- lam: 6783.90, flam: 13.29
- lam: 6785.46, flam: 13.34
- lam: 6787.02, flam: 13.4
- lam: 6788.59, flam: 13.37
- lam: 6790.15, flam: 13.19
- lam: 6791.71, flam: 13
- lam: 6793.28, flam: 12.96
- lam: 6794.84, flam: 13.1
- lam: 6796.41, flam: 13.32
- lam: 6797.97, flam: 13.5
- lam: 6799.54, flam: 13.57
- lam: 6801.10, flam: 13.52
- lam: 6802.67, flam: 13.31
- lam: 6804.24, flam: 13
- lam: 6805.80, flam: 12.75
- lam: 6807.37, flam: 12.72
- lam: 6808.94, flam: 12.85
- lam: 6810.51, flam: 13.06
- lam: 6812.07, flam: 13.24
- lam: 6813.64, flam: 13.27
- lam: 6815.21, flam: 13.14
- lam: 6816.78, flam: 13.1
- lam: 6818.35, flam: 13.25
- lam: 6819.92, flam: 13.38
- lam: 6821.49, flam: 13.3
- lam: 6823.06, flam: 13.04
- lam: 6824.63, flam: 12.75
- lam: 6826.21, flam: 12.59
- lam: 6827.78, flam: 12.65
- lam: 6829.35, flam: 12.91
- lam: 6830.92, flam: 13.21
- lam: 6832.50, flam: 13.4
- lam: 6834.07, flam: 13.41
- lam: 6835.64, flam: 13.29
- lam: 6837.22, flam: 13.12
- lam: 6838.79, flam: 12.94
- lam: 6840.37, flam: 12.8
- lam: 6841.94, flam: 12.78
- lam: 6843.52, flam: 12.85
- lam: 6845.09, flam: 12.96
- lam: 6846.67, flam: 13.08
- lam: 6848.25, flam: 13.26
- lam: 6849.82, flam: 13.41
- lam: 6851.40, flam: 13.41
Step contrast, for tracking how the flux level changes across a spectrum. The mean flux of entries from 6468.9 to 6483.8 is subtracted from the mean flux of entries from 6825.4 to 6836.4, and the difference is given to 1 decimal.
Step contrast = -1.3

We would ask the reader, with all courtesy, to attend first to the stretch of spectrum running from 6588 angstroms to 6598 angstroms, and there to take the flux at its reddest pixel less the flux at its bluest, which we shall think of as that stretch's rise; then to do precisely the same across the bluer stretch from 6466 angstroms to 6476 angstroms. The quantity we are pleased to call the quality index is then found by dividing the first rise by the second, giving -1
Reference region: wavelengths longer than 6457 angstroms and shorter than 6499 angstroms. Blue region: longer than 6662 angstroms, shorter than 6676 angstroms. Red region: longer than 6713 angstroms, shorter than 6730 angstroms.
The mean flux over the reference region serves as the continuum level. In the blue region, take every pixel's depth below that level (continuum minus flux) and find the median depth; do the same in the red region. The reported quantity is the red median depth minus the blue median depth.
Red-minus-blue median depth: -0.3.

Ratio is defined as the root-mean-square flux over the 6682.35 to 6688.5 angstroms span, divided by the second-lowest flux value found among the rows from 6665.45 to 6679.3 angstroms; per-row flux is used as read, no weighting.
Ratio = 1.03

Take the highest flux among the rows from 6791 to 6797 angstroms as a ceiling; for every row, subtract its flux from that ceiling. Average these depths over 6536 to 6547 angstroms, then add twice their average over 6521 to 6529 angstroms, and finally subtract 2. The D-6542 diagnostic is -4.4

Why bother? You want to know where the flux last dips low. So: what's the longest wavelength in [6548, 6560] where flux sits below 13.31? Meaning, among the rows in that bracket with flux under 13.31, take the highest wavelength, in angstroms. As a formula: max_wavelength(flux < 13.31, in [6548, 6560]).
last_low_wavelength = 6559.63 angstroms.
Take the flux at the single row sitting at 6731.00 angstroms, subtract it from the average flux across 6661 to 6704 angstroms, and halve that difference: -0.11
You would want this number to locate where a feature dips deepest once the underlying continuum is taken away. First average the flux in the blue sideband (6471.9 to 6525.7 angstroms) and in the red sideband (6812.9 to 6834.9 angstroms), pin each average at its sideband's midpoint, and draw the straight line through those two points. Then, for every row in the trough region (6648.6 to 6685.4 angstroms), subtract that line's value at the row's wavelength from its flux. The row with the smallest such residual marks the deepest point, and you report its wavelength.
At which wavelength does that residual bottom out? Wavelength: 6663.15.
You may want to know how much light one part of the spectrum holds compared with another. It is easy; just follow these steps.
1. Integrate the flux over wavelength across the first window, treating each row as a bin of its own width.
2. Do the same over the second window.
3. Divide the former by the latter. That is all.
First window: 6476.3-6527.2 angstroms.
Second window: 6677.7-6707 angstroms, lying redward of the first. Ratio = 1.83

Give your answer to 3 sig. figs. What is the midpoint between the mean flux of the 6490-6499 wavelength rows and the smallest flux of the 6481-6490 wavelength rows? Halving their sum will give 13.9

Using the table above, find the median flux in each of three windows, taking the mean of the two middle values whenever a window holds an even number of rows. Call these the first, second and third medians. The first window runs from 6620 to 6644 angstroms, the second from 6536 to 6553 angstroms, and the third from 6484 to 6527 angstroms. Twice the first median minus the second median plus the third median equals 27.7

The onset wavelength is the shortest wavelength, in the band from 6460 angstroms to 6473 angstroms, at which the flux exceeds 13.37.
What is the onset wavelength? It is 6460.70 angstroms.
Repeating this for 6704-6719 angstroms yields 6707.79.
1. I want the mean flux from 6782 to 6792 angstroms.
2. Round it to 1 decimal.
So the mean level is 13.3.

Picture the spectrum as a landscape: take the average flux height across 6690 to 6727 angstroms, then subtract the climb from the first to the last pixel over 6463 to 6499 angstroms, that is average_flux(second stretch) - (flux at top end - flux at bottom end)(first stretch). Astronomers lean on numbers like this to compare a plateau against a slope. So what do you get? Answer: 14.0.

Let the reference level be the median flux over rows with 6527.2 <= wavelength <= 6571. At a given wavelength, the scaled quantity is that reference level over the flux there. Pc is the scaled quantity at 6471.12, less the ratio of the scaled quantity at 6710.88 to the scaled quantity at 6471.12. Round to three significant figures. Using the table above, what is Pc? -0.117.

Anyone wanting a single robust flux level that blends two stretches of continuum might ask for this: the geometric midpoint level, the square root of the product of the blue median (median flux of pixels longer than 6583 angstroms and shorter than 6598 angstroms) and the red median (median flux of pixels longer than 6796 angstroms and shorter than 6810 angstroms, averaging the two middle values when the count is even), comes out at 13.25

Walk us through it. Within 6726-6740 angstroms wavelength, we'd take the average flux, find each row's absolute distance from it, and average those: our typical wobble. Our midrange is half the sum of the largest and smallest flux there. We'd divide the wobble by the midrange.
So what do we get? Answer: 0.0107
